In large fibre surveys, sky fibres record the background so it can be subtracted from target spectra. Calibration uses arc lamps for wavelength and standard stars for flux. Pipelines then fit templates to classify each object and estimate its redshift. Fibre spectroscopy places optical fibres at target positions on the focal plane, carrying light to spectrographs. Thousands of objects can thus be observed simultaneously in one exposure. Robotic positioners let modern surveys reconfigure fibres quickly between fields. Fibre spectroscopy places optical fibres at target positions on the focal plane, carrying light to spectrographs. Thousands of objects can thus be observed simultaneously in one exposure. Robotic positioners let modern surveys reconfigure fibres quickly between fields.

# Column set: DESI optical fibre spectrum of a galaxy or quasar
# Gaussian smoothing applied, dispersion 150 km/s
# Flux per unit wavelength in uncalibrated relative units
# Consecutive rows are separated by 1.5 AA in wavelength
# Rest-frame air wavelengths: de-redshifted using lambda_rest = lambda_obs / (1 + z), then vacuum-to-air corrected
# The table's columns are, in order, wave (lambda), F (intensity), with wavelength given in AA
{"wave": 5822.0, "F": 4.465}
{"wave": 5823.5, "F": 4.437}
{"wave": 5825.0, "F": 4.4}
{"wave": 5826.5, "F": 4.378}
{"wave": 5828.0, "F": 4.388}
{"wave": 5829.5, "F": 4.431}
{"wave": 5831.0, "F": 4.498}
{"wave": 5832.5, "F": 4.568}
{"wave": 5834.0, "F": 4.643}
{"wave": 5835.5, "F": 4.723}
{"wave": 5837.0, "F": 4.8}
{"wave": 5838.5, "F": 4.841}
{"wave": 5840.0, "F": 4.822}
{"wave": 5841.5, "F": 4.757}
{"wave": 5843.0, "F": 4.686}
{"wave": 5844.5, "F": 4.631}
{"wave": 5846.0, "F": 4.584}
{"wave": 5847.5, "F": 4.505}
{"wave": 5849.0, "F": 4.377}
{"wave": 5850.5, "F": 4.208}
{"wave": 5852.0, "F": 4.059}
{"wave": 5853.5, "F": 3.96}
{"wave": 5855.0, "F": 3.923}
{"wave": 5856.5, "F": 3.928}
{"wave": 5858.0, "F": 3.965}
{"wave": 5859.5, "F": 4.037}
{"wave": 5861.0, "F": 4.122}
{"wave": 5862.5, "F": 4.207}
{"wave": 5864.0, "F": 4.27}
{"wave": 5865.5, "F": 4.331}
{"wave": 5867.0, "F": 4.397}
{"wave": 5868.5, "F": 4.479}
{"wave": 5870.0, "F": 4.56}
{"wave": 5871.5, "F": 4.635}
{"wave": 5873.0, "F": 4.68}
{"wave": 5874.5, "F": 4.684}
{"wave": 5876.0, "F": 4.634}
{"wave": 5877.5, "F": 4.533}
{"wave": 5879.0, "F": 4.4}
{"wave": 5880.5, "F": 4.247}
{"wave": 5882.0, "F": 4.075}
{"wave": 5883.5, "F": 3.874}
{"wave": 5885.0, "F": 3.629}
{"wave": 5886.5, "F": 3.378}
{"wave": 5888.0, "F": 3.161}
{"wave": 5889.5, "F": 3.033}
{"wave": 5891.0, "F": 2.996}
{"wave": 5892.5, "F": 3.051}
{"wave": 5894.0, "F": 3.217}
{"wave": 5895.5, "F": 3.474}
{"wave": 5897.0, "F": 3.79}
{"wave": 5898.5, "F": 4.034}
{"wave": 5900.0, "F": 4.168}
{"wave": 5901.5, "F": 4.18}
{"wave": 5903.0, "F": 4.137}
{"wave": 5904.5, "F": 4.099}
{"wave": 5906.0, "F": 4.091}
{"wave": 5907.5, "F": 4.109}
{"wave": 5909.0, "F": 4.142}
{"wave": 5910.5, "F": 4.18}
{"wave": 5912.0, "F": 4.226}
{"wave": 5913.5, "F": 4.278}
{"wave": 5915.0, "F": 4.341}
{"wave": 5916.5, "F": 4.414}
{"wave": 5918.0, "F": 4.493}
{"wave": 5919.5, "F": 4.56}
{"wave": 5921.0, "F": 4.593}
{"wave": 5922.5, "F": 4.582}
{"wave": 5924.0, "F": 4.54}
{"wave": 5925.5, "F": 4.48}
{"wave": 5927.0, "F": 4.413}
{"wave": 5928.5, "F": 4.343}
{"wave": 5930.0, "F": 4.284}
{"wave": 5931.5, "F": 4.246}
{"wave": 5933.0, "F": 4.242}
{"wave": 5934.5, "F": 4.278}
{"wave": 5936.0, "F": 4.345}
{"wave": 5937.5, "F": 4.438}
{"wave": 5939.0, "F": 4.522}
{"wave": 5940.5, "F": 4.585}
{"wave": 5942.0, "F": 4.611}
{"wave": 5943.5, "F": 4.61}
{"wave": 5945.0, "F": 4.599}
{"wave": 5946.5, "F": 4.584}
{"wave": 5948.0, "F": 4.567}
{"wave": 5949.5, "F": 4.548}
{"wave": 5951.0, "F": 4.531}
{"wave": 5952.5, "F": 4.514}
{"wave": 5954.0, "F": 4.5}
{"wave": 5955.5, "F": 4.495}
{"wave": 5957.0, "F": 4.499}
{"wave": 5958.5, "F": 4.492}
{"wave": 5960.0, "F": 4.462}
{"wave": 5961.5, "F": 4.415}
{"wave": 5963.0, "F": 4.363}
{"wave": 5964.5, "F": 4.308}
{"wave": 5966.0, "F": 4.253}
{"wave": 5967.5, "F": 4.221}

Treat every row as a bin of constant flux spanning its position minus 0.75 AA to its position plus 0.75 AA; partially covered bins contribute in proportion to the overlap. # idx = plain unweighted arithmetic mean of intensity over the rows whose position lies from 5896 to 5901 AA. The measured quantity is 4.00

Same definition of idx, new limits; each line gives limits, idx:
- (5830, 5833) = 4.53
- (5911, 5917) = 4.31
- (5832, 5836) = 4.64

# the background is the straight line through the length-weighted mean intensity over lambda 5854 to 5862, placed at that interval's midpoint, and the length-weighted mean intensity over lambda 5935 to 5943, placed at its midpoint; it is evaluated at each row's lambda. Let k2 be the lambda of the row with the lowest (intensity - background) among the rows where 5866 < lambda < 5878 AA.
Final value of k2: 5867.0 AA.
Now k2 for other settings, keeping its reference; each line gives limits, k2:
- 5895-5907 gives 5895.5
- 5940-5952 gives 5951.0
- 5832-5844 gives 5832.5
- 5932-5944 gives 5933.0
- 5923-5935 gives 5933.0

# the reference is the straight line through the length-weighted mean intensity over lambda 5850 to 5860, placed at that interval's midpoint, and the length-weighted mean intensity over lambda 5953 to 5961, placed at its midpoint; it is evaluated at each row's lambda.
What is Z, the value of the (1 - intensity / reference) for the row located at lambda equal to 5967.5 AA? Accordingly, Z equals 0.07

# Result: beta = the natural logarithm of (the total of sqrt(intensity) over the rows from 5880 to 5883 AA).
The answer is 1.41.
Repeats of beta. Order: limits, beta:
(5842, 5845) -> 1.46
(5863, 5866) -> 1.42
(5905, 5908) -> 1.40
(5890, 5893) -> 1.25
